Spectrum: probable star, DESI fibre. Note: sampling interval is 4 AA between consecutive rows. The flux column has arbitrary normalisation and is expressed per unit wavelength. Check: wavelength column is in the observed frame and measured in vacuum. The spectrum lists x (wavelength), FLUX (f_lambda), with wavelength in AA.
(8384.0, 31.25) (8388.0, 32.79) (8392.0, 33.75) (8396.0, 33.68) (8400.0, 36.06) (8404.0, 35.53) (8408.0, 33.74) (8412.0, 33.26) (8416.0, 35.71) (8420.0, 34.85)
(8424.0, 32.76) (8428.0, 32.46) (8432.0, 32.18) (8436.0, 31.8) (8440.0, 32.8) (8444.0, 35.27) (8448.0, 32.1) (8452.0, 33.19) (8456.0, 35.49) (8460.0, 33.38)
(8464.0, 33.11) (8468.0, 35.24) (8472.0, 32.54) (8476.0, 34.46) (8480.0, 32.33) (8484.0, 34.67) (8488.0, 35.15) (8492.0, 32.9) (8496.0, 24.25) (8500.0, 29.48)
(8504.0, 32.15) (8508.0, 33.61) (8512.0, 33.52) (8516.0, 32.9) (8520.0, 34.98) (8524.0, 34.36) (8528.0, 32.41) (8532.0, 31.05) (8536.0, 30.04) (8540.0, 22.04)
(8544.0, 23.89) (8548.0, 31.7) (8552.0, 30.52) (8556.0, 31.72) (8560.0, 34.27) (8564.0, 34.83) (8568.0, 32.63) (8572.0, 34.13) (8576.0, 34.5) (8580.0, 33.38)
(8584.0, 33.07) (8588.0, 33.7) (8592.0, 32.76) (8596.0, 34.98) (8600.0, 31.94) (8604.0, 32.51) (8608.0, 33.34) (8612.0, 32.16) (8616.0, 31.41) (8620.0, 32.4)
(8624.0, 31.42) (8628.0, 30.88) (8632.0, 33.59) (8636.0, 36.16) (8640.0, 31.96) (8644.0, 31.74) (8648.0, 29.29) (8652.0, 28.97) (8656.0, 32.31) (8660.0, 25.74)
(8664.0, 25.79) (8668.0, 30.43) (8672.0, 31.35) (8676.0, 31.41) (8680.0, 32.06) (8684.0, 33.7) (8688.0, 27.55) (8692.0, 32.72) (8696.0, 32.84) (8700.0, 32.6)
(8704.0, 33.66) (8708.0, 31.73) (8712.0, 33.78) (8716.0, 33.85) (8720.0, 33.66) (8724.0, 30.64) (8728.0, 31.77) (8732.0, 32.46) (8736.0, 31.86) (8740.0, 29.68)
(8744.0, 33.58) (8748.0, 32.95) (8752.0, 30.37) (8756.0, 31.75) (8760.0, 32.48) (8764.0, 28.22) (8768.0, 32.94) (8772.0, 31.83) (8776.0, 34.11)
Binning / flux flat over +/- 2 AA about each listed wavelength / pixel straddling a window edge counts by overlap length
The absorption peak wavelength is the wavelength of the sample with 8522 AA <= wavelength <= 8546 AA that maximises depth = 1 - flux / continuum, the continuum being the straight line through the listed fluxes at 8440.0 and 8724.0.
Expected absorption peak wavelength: 8540.0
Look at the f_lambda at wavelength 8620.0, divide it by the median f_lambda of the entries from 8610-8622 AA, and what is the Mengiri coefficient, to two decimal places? 1.01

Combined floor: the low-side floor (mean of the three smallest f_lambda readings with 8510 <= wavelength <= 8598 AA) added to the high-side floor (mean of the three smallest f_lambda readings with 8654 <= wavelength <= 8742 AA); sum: 51.7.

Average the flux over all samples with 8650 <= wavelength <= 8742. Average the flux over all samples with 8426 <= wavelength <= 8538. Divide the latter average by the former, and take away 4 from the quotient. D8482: -2.95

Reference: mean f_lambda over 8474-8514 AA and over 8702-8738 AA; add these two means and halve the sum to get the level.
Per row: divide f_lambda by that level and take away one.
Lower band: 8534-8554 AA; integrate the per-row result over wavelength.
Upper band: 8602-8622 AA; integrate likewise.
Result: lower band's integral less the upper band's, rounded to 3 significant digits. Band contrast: -2.91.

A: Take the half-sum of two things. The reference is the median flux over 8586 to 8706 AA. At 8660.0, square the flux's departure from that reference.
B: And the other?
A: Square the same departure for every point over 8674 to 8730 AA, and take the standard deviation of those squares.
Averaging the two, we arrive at 23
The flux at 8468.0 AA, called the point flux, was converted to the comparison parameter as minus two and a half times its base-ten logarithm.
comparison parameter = -3.87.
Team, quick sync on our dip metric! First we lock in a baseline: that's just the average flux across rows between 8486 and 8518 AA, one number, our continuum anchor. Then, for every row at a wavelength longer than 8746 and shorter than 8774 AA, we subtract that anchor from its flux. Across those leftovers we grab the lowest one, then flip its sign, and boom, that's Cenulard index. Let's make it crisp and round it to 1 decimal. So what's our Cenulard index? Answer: 3.5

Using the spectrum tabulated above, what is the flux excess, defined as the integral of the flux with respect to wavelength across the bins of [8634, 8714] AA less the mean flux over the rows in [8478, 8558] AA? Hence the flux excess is 2472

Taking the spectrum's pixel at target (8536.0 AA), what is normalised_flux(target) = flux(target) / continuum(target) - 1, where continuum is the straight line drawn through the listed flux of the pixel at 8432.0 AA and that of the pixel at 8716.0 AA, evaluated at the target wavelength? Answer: -0.084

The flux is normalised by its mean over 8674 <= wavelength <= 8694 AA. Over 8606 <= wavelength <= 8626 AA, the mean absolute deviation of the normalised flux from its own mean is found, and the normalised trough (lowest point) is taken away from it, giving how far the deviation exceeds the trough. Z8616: -0.98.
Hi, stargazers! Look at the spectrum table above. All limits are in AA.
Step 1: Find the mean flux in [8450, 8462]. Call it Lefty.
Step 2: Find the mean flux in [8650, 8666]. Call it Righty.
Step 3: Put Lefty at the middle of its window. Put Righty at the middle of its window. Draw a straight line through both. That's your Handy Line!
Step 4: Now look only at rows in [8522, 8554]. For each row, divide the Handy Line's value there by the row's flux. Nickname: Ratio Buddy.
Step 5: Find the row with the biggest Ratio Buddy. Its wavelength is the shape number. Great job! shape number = 8540.0 AA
